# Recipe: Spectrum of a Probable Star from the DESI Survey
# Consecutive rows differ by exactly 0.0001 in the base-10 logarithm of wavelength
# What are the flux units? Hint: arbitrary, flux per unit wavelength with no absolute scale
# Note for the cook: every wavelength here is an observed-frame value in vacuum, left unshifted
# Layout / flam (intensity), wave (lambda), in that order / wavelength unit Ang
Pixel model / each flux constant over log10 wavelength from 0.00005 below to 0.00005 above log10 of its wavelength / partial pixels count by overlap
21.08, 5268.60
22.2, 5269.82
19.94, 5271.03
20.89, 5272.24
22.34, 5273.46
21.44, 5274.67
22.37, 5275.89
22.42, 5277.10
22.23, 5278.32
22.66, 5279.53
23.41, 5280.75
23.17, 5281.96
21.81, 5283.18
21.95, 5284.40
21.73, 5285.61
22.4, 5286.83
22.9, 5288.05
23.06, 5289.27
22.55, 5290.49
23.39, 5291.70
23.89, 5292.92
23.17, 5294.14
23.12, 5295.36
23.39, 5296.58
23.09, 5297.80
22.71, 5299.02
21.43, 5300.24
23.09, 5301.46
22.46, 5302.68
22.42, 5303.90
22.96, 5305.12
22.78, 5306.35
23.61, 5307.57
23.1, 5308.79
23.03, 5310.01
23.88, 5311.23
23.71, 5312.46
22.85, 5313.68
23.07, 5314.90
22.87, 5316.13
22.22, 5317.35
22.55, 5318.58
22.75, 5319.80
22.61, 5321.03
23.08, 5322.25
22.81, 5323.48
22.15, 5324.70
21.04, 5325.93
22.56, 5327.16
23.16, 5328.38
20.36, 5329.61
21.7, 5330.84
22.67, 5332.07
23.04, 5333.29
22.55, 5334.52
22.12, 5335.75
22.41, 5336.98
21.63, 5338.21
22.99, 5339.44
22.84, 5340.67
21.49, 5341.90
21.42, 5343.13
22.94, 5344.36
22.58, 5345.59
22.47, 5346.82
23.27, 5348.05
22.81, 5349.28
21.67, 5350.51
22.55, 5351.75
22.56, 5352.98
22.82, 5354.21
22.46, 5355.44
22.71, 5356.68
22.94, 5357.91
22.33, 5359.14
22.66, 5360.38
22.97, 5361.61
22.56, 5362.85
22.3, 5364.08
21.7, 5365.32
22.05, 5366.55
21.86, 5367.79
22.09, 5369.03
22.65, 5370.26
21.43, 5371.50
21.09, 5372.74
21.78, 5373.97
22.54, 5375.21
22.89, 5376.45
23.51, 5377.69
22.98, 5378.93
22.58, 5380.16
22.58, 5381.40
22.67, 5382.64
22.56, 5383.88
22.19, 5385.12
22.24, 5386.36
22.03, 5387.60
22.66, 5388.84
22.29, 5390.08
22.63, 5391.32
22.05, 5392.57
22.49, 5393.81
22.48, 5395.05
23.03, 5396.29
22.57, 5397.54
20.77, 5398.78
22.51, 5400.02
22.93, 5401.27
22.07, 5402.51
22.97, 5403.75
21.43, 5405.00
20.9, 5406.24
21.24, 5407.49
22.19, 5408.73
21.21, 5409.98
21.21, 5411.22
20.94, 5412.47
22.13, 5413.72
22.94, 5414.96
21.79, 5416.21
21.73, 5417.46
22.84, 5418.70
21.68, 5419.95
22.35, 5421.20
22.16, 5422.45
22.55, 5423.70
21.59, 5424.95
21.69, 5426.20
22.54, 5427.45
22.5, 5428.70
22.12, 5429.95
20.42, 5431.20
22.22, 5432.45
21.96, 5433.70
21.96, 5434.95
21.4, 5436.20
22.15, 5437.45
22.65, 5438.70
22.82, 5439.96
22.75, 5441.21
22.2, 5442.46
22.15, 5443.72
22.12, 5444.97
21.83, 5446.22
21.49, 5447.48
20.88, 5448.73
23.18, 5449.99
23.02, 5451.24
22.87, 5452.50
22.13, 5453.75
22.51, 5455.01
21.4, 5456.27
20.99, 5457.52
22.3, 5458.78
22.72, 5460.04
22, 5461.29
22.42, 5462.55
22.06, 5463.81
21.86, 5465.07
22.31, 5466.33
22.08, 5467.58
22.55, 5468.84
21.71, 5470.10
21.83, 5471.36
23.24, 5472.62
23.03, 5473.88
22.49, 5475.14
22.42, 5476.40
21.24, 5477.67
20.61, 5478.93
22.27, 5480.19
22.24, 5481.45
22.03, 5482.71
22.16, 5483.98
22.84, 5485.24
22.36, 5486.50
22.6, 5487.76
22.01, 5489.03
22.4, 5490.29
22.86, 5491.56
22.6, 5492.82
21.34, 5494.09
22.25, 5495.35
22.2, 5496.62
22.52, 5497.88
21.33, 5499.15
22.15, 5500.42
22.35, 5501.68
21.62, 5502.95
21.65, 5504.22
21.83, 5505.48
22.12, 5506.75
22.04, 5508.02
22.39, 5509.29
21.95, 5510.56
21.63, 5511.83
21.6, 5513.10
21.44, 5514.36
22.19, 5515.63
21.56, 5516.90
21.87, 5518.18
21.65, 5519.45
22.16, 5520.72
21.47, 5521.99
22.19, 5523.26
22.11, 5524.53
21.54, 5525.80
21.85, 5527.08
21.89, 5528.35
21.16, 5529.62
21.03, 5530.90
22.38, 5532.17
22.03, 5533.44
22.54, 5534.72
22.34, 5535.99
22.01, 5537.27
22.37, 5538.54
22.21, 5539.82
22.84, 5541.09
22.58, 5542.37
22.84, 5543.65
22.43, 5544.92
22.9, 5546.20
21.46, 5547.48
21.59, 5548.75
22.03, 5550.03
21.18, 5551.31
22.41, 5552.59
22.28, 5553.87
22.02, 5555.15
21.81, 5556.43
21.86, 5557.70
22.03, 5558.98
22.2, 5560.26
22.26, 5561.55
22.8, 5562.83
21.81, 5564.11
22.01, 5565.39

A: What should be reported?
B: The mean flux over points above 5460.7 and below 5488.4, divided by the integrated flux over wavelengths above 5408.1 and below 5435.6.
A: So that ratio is 0.0368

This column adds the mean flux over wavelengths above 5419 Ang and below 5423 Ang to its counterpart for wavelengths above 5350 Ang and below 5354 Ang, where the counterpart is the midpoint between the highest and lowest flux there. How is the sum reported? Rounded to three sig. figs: 44.2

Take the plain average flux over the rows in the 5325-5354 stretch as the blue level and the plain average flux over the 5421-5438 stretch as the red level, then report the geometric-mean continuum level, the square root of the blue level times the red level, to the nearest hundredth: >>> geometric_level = 22.13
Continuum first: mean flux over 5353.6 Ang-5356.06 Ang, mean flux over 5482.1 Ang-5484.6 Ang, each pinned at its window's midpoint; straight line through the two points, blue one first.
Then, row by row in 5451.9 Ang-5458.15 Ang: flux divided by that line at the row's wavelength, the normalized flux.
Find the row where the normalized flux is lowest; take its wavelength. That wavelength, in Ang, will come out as 5457.52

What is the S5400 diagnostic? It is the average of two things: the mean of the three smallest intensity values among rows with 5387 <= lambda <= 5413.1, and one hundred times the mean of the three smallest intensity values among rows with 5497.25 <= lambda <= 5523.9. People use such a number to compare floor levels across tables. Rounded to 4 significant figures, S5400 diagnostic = 1081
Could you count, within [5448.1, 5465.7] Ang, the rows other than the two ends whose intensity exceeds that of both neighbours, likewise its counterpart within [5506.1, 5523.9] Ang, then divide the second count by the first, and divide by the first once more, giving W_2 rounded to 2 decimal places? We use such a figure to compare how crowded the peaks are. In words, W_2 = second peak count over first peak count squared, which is 0.25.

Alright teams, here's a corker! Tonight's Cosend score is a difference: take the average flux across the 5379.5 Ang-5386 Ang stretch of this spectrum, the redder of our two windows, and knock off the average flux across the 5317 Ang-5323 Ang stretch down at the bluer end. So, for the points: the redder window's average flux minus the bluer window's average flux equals -0.1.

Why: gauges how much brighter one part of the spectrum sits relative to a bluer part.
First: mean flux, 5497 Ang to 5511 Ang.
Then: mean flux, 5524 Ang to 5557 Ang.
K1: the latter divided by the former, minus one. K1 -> 0.003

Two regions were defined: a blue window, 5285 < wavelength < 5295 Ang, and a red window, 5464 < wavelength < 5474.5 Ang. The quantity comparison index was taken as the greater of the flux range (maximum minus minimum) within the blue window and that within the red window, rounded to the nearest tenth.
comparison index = 2.2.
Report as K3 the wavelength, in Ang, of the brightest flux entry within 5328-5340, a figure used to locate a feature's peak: 5328.38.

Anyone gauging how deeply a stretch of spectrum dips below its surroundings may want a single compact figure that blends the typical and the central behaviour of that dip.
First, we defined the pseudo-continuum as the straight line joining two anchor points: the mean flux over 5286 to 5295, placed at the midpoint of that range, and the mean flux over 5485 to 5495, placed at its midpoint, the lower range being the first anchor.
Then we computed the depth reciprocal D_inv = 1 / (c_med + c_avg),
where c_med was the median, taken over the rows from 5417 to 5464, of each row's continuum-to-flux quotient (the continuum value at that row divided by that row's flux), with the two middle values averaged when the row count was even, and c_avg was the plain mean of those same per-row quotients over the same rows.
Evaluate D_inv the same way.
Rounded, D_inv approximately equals 0.491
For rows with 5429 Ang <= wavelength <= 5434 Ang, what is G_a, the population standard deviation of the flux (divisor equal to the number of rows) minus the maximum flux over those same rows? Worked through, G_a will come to -21.5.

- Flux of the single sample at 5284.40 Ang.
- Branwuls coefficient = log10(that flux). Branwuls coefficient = 1.34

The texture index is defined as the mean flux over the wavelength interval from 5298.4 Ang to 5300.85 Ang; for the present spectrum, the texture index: 22.1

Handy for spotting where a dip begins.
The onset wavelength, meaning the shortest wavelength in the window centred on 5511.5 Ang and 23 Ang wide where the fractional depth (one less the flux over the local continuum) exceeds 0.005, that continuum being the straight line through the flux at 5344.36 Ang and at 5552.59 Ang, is 5500.42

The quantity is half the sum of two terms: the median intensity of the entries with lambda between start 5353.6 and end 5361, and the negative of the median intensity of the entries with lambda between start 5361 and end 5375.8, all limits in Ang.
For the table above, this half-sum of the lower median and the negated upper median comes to 0.31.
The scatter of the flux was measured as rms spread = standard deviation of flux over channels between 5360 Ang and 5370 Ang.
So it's 0.4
